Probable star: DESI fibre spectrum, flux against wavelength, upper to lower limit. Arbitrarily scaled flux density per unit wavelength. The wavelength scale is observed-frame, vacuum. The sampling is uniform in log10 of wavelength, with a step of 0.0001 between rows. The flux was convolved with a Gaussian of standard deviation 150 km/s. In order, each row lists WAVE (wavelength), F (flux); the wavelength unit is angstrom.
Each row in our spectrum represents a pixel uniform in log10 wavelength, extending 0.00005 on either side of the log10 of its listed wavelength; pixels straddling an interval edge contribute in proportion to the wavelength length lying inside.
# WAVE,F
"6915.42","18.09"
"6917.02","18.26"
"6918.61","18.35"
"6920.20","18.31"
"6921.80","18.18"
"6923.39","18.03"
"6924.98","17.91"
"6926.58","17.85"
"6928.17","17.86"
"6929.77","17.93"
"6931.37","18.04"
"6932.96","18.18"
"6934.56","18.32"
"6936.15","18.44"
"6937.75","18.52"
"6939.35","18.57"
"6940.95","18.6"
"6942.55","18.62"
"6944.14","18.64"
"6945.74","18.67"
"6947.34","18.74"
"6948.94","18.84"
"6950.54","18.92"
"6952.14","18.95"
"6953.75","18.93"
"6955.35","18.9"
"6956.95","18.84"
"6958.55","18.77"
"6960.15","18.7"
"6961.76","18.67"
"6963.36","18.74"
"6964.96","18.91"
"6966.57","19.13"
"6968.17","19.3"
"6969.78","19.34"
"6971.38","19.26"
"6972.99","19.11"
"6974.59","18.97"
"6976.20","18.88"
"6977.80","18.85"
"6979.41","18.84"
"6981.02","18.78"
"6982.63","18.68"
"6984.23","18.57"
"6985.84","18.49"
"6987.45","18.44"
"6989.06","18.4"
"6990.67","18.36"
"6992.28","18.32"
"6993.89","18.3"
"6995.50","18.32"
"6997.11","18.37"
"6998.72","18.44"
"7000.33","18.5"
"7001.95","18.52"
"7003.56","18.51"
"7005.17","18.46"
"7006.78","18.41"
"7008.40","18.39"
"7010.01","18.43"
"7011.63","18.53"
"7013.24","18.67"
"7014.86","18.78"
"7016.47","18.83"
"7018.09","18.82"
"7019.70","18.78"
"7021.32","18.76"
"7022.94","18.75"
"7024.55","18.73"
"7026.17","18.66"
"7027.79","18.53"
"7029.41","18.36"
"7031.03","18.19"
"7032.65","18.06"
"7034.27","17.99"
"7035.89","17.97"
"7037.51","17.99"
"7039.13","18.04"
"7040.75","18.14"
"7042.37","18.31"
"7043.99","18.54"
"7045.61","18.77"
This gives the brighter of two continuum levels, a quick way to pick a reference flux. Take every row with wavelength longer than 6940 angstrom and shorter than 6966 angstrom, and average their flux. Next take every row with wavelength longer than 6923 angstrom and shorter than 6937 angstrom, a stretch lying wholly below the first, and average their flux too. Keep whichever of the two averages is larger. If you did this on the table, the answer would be 18.8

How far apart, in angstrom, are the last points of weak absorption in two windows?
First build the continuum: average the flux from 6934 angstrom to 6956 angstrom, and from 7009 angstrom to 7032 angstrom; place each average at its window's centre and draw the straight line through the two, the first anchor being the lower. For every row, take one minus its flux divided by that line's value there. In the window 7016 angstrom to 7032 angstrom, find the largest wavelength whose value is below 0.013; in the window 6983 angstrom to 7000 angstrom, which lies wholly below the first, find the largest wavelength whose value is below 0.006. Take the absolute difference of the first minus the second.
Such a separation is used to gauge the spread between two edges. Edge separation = 43.6 angstrom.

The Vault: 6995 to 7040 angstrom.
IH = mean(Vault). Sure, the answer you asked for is 18.5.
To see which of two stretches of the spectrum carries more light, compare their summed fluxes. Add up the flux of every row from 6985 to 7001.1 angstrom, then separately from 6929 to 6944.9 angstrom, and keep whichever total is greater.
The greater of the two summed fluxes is 184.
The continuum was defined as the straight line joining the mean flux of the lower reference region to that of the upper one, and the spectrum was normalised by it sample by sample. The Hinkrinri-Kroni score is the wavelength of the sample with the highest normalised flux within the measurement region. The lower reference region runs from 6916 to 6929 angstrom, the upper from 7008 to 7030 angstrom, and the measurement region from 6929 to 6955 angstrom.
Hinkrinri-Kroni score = 6952.14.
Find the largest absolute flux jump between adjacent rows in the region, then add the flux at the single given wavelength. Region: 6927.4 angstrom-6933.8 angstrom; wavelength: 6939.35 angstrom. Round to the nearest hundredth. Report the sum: 18.71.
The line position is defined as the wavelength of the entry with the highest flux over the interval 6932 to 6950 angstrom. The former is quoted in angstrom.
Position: 6948.94 angstrom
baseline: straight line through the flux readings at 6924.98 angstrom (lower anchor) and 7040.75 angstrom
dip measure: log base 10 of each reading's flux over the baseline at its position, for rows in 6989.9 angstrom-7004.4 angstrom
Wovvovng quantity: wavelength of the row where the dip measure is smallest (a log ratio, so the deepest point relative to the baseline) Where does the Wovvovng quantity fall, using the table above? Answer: 6993.89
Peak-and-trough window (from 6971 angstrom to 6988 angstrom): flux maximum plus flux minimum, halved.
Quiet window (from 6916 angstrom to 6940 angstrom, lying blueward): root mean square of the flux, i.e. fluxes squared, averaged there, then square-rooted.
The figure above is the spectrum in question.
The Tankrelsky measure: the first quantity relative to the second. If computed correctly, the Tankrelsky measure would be 1.04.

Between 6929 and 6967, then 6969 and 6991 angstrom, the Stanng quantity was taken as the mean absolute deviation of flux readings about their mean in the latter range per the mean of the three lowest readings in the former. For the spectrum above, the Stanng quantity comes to 0.014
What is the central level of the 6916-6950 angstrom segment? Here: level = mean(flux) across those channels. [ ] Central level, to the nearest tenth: 18.3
